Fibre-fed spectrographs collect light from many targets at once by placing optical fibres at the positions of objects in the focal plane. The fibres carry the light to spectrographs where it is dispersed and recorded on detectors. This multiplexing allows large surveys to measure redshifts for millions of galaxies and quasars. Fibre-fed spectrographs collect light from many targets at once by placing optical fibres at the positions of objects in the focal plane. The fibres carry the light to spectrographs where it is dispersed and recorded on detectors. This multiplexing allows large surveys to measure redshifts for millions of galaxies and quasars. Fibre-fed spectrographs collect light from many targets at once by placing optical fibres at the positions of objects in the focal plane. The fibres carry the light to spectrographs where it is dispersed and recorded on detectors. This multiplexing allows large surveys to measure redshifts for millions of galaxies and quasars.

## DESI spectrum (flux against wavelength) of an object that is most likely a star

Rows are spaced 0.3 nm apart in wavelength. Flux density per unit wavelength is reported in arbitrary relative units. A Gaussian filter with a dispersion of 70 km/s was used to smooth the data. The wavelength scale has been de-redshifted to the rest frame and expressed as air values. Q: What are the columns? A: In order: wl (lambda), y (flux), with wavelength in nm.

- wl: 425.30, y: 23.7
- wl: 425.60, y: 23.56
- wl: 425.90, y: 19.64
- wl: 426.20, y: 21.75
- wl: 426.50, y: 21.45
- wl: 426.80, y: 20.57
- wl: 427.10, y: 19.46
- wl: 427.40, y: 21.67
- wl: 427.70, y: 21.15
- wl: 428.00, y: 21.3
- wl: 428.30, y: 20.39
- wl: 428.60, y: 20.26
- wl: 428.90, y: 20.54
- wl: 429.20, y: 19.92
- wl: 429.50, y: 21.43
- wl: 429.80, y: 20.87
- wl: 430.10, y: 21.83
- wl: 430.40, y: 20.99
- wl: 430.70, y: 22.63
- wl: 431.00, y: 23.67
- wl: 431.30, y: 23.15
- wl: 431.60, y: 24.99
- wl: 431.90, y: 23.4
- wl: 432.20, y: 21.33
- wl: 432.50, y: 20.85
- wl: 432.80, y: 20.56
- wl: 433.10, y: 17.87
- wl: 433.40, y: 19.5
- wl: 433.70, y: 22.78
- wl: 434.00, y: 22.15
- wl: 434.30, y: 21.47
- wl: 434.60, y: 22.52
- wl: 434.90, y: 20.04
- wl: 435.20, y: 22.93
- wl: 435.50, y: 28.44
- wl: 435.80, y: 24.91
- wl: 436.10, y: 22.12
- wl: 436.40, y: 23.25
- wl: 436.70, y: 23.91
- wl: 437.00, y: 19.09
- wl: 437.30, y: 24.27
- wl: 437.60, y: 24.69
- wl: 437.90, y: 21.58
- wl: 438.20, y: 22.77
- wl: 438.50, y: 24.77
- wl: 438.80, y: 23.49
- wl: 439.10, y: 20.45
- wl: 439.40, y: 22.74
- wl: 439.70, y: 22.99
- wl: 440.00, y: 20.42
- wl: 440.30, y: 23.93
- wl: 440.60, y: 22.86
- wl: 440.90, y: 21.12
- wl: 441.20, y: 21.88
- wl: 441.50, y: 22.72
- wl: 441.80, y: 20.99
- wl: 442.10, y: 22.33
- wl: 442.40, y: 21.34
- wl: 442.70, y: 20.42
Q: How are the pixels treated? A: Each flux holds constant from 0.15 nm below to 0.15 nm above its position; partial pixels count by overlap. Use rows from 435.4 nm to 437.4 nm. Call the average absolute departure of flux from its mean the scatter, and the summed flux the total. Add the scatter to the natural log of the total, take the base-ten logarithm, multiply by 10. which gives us 8.5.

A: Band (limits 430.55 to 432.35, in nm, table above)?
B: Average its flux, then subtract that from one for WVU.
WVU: -22.2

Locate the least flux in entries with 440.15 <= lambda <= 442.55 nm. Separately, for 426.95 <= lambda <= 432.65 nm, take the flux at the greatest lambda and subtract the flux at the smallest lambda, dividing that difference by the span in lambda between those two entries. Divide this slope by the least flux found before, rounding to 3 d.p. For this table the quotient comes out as 0.012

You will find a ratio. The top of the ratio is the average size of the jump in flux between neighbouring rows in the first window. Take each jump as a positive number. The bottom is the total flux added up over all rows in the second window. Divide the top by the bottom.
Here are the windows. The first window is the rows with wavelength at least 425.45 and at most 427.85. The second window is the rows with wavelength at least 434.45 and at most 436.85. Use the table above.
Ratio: 0.0084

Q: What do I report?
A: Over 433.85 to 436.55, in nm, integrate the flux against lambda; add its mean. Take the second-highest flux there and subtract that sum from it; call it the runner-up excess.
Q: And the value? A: -61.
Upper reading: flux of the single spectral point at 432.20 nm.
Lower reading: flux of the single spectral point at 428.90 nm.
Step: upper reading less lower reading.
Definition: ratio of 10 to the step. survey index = 13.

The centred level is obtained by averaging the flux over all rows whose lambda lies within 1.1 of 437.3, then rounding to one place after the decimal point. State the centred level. 22.8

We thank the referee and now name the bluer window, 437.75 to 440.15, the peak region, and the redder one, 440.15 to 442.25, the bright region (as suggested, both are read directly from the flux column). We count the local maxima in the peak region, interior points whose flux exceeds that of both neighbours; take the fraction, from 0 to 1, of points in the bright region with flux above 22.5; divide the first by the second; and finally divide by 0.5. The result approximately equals 9.3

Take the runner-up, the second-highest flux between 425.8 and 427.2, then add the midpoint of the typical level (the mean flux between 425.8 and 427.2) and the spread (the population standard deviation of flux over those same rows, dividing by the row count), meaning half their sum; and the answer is 32.2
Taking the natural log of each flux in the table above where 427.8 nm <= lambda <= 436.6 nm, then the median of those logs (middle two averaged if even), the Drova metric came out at 3.07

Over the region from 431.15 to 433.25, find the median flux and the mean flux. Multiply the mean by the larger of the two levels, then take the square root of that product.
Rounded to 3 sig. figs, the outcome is 21.7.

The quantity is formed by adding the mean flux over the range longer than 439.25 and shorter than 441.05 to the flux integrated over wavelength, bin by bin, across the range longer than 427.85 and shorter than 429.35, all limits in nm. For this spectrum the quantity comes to 53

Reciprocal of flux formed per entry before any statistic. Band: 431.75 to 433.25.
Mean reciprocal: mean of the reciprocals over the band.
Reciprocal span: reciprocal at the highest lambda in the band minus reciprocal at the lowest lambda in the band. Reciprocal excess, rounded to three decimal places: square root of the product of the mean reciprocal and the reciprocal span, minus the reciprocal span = 0.012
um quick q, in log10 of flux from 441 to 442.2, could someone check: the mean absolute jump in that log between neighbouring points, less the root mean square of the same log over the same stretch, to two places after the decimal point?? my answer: -1.32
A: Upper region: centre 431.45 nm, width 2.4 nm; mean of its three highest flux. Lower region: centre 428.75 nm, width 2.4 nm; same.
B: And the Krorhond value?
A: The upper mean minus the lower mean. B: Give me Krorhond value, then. 2.7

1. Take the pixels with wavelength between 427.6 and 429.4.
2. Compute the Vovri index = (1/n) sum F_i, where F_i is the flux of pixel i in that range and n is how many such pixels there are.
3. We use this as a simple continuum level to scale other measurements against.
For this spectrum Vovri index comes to 20.6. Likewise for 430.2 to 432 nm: 23.1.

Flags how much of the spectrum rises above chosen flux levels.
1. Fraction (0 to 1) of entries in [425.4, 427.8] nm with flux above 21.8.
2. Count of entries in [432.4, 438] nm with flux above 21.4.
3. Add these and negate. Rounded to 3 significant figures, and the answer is -13.1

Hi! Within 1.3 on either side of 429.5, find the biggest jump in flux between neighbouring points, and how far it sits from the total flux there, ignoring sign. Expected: 187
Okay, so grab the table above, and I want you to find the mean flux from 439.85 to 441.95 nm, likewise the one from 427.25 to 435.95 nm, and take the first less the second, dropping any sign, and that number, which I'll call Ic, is 0.1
